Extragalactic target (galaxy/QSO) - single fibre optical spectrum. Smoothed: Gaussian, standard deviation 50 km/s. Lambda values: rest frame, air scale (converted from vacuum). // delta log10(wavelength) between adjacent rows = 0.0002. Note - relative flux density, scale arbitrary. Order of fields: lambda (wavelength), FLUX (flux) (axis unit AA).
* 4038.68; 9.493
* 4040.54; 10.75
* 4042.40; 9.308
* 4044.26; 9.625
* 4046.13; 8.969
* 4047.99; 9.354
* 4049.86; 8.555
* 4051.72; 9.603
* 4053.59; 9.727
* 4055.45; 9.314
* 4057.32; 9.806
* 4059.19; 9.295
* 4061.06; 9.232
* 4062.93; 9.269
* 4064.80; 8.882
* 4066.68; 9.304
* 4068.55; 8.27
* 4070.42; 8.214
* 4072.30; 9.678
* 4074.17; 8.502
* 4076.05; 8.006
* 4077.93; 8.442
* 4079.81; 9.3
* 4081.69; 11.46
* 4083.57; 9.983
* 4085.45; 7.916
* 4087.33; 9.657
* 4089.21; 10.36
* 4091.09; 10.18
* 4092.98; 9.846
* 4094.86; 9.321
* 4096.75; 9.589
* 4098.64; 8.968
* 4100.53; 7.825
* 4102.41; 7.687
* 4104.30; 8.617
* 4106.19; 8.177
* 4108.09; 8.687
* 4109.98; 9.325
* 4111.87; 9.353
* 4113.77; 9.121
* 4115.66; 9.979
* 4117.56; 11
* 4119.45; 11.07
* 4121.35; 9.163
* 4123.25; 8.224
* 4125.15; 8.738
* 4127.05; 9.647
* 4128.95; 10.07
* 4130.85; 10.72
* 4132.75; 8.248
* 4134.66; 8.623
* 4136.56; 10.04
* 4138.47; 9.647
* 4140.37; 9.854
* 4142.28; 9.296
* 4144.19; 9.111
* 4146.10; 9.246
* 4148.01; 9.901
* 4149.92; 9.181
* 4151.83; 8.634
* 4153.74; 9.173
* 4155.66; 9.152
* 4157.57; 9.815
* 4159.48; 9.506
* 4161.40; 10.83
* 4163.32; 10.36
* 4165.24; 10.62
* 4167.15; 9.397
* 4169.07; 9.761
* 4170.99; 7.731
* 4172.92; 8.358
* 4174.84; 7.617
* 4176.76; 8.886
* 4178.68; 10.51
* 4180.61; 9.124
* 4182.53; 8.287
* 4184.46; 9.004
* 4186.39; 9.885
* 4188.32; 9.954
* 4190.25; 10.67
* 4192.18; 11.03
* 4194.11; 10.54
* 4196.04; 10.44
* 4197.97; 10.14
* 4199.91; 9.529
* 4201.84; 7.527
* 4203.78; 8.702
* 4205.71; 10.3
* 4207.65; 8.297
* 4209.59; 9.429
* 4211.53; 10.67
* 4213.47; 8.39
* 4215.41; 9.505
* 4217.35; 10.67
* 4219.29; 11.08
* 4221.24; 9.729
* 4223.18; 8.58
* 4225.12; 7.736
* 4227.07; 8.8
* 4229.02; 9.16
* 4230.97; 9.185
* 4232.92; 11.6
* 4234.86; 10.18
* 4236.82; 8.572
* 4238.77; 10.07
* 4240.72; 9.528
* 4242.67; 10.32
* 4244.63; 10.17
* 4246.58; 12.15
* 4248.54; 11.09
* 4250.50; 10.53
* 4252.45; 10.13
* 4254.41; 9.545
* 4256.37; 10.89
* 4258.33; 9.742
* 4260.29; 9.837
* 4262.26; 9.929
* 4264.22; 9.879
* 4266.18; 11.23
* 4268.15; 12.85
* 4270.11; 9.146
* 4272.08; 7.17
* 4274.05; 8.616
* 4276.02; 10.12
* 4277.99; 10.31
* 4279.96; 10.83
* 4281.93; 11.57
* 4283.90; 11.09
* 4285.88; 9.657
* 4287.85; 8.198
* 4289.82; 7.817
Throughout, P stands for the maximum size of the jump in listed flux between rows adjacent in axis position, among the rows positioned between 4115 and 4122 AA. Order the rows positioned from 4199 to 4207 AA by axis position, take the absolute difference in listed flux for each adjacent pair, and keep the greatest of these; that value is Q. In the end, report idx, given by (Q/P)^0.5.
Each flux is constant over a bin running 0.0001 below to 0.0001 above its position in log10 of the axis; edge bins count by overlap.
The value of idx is 1.0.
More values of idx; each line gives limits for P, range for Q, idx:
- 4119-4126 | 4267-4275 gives 1.4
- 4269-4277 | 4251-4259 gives 0.8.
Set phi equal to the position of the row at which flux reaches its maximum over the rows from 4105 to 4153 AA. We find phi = 4119.45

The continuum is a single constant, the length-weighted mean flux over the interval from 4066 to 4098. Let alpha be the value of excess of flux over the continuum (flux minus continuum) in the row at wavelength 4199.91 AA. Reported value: 0.23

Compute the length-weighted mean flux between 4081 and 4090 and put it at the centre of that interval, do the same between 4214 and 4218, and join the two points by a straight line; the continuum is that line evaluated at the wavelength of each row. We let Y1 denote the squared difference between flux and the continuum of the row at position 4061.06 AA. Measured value 0.3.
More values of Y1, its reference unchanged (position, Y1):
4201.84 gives 5.4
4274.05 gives 1.6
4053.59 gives 0.0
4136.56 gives 0.0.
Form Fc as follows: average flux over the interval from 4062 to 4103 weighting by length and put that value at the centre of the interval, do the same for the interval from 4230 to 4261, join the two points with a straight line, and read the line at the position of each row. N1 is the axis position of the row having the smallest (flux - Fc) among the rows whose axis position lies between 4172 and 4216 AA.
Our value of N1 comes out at 4201.84 AA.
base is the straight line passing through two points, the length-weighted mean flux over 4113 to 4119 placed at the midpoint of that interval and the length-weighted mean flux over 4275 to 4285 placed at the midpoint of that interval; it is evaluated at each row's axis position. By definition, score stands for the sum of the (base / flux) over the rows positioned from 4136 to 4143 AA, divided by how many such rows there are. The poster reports 1.06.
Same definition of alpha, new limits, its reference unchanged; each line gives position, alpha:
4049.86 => -0.74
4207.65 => -1.00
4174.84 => -1.68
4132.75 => -1.05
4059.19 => 0.00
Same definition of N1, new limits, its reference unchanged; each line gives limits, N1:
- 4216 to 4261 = 4225.12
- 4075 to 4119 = 4102.41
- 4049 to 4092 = 4085.45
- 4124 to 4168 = 4132.75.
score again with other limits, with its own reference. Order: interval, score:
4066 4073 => 1.13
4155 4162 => 1.05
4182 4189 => 1.13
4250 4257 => 1.04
